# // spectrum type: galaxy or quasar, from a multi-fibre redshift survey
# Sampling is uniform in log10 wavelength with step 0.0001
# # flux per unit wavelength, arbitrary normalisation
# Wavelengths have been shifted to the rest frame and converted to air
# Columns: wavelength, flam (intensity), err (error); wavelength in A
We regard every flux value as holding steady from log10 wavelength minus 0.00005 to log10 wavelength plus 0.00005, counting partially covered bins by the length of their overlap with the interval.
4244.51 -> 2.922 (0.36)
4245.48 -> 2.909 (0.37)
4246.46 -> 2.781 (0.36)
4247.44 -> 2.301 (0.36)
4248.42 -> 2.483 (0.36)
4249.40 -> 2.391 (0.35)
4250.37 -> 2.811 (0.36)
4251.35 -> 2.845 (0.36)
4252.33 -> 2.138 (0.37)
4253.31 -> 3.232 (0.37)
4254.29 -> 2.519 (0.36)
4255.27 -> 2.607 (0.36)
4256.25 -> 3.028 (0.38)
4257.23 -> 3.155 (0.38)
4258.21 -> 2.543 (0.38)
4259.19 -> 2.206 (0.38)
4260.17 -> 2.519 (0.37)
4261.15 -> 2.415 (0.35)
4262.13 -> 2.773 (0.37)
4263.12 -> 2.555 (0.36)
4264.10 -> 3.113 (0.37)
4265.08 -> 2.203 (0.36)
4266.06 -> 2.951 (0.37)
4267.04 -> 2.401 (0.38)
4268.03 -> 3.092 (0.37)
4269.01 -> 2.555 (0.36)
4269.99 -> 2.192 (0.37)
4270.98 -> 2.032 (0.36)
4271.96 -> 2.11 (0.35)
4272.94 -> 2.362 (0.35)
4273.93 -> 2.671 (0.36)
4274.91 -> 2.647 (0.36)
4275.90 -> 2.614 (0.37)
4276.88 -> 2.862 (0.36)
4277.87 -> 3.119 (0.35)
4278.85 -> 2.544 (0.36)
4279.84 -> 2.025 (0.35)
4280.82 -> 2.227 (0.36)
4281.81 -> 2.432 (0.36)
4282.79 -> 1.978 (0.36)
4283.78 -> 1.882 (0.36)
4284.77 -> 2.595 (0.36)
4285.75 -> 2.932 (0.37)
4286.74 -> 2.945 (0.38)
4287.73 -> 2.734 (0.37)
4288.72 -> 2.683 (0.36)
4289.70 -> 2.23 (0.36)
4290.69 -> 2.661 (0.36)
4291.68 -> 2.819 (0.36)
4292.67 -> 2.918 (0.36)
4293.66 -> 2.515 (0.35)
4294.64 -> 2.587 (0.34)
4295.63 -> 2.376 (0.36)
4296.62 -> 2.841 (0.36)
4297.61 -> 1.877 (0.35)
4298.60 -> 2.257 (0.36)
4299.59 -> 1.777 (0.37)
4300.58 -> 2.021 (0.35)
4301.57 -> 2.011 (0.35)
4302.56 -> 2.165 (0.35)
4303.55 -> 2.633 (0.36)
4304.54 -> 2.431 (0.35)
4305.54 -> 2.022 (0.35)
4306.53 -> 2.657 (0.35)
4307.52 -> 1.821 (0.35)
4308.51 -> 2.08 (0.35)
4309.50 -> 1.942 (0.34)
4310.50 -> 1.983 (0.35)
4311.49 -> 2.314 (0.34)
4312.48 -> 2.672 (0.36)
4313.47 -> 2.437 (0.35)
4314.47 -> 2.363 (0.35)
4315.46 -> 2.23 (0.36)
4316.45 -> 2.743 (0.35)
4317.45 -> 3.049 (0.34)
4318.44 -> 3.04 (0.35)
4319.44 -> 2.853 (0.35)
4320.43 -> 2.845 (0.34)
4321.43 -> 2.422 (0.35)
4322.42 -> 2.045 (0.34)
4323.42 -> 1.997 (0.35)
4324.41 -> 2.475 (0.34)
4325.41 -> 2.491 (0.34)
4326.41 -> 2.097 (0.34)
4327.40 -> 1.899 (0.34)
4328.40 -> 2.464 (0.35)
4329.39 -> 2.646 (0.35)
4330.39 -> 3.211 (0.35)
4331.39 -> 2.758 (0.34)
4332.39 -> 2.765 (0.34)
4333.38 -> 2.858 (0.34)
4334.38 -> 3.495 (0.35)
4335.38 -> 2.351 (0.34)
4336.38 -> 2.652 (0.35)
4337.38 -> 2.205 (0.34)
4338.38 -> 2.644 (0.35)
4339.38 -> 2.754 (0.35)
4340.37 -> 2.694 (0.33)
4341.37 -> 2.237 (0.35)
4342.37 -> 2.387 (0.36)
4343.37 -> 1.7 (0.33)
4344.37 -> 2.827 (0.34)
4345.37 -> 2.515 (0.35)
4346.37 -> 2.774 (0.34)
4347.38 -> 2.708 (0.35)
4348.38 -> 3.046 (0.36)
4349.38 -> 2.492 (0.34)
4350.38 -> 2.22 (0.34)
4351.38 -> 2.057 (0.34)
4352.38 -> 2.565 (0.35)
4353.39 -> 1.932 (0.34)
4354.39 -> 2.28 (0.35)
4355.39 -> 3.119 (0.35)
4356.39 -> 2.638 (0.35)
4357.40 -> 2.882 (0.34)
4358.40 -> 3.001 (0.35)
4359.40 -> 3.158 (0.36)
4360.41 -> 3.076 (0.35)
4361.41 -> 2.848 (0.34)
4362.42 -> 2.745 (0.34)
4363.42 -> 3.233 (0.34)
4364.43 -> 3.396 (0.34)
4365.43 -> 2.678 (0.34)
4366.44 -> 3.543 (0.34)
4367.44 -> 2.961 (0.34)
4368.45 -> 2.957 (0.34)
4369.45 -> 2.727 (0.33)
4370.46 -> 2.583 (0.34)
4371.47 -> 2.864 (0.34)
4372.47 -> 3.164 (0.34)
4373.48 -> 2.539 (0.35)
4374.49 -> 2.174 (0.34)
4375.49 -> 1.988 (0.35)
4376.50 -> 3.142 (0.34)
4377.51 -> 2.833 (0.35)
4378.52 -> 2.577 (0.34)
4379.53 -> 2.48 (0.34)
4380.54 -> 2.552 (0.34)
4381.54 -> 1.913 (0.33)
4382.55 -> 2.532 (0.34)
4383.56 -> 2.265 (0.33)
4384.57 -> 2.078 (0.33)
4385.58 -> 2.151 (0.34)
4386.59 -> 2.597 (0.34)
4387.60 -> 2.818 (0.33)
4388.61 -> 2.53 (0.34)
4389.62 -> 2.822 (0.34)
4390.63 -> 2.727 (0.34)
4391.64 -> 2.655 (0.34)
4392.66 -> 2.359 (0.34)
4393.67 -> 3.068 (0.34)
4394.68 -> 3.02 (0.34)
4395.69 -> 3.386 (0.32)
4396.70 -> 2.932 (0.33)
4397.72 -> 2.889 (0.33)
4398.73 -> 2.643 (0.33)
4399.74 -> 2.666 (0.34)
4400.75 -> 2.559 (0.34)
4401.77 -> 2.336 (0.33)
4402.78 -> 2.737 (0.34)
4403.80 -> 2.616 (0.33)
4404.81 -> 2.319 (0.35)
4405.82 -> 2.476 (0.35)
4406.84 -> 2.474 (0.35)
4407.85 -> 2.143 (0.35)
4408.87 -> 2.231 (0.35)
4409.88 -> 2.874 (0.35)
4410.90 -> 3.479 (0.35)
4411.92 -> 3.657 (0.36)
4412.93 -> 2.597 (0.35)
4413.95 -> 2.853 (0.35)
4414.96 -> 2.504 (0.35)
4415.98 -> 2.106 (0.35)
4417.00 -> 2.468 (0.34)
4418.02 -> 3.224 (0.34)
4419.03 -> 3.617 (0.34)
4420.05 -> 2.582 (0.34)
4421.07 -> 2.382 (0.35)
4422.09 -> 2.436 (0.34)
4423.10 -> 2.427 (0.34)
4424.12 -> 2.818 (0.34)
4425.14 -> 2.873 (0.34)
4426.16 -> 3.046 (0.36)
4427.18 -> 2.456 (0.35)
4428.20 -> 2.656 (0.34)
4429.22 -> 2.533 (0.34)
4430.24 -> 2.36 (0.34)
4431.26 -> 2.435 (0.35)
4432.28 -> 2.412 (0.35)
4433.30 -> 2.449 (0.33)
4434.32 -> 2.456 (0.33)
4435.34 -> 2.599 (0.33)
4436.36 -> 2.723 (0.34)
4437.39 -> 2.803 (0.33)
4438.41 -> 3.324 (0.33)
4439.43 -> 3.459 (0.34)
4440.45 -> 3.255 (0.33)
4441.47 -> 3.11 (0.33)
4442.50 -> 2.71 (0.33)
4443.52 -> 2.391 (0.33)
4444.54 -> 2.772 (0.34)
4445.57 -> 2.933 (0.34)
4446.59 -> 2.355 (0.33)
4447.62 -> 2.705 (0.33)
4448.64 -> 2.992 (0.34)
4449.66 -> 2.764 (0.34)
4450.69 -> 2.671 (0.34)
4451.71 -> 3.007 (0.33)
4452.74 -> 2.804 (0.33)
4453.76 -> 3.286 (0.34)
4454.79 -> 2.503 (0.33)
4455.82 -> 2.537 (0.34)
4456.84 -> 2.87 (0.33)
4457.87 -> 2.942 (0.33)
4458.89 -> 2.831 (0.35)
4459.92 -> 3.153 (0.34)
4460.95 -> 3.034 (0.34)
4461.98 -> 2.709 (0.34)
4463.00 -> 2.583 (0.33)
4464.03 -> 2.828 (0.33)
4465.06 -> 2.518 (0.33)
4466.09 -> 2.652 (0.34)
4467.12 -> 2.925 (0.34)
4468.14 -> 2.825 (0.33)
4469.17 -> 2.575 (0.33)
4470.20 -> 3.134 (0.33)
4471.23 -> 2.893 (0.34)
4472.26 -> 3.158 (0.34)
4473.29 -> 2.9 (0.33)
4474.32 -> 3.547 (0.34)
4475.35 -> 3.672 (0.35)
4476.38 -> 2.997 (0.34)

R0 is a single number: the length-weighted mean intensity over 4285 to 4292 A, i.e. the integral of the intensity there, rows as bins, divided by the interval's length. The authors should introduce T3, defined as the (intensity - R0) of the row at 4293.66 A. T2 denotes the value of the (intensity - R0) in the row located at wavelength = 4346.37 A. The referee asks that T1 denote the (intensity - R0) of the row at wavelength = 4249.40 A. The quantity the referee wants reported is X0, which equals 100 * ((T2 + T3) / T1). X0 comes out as 40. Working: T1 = -0.3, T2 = 0.07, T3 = -0.19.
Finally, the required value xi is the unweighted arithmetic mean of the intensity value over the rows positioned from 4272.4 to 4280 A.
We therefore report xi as 2.61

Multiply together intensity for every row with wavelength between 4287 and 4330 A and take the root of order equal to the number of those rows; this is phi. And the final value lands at 2.37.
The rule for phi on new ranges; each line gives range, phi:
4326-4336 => 2.61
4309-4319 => 2.45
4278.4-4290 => 2.41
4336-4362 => 2.56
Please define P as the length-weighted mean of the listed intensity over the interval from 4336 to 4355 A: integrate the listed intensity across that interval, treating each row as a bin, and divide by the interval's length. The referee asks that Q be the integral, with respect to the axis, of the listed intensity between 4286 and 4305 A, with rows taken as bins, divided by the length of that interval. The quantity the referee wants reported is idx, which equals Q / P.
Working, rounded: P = 2.46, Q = 2.45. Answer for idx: 1.00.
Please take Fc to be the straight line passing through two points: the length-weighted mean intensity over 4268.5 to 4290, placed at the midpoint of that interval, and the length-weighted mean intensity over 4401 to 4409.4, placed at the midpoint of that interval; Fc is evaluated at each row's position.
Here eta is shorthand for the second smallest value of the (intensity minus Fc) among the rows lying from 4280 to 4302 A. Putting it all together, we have -0.6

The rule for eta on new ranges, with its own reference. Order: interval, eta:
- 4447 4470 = 0.1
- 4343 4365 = -0.5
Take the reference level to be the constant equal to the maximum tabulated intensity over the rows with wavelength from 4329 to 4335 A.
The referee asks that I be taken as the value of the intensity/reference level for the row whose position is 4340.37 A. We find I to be 0.77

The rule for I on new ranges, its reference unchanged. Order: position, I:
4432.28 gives 0.69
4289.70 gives 0.64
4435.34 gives 0.74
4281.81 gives 0.70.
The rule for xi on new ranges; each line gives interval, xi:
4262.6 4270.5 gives 2.63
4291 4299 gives 2.52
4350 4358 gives 2.46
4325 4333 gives 2.54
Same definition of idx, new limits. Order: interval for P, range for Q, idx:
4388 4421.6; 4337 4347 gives 0.91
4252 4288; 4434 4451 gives 1.10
